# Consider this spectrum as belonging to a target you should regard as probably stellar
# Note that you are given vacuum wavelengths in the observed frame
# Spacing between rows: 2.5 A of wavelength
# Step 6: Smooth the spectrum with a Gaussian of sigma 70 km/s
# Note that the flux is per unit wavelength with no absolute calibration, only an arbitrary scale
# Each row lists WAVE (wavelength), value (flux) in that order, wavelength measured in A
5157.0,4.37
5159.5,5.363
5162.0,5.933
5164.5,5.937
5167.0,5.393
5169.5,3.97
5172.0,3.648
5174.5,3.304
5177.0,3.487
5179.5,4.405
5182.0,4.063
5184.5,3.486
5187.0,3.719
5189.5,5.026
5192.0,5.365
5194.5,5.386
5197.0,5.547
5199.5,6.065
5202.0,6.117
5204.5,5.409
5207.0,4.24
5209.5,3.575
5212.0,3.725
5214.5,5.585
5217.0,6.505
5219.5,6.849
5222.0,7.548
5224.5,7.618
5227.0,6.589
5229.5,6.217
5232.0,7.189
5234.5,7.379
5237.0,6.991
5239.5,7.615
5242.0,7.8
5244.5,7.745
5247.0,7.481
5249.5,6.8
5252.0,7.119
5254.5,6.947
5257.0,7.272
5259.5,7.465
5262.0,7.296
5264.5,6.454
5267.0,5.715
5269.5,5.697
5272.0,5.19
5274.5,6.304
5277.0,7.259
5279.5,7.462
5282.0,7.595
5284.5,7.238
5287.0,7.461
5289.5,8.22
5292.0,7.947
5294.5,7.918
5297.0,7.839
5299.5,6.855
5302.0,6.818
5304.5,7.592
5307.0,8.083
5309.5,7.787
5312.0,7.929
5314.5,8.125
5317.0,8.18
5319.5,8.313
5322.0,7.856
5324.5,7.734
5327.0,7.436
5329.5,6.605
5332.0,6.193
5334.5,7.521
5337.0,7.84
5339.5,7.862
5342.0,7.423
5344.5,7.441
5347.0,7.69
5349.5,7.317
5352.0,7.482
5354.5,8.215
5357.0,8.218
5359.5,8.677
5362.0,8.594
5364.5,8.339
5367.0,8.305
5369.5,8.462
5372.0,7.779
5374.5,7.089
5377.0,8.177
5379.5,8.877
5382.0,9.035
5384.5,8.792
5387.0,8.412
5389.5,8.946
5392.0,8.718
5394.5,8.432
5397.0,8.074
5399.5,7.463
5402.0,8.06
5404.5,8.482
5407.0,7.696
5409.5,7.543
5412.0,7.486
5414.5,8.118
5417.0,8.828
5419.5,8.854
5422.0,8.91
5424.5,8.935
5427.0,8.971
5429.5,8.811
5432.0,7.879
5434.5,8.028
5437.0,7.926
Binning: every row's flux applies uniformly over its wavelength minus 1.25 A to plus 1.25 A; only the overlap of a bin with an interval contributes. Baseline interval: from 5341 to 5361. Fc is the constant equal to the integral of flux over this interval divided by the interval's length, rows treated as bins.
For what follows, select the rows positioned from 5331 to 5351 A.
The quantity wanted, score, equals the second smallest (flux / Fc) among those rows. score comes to 0.94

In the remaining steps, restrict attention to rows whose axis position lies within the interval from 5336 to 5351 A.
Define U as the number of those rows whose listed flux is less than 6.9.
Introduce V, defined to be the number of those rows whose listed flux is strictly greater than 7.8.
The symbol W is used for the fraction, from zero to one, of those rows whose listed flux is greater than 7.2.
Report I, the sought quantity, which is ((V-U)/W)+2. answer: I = 4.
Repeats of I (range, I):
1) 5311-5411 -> 27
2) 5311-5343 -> 8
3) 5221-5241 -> -2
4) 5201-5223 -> -70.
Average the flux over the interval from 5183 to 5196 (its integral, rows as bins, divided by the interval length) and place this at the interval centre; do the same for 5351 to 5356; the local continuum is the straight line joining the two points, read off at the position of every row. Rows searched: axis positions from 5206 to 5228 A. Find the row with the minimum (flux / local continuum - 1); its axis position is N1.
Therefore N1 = 5209.5 A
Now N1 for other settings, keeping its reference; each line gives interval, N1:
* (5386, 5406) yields 5399.5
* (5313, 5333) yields 5332.0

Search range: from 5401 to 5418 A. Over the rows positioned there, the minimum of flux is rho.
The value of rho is 7.486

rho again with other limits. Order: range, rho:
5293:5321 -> 6.818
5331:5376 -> 6.193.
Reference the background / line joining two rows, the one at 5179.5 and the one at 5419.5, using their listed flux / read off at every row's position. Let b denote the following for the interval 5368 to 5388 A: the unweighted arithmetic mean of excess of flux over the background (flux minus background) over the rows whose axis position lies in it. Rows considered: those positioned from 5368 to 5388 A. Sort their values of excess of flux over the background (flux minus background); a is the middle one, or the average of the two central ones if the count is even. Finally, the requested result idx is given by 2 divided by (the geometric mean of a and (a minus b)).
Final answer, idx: 10.3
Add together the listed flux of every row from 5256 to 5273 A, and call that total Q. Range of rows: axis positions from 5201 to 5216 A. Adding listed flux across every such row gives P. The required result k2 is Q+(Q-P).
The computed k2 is 62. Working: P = 29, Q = 45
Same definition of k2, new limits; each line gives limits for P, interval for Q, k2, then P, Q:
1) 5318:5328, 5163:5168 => -9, 31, 11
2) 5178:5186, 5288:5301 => 66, 12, 39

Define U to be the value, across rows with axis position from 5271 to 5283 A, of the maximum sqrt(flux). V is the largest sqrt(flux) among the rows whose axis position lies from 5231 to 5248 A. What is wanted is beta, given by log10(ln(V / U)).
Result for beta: -1.9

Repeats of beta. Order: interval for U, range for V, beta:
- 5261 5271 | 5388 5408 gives -1.0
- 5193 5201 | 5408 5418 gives -0.7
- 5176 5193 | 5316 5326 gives -0.7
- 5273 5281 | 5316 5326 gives -1.3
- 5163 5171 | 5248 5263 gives -0.9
